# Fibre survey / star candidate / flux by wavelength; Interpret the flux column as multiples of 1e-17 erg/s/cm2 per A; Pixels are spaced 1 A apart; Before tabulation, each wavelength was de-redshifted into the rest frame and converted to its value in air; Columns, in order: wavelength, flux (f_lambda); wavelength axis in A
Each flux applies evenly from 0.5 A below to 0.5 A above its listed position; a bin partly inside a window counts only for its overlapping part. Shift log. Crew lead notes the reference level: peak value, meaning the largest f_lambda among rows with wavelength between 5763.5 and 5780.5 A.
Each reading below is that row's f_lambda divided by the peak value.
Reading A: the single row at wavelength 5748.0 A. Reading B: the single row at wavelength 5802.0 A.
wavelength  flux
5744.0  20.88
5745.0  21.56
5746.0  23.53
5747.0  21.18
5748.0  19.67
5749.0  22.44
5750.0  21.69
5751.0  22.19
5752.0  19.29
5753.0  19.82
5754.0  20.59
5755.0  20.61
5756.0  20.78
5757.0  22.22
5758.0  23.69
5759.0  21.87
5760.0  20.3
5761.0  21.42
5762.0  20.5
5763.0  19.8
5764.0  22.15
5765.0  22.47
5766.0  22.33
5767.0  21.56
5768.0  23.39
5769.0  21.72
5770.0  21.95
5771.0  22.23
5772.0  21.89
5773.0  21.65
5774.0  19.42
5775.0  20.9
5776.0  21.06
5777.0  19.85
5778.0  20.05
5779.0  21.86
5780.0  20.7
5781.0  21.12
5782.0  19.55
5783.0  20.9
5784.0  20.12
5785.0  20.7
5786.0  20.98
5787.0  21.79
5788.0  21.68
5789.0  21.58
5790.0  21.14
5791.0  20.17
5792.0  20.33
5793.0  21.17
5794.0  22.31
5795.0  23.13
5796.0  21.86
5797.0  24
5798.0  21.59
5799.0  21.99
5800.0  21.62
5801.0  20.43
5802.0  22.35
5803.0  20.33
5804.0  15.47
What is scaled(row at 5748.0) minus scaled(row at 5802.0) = -0.11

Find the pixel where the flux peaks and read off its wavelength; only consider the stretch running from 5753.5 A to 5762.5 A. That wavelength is 5758.0 A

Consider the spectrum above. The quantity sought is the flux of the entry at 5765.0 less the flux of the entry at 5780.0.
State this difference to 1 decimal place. 1.8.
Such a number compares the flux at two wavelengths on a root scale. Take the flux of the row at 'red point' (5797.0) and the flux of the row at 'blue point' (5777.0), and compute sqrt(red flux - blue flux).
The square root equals 2.0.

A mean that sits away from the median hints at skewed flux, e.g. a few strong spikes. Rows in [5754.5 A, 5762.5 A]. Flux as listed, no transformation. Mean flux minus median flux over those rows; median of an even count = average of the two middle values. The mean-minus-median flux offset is 0.32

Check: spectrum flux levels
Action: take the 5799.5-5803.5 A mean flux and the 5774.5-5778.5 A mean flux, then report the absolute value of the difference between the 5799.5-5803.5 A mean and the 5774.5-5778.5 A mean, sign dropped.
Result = 0.72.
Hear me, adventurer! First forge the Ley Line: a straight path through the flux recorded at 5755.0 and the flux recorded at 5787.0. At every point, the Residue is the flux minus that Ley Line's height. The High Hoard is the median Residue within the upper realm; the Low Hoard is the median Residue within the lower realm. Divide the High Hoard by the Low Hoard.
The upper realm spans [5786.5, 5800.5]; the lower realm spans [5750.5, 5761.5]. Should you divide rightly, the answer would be -2.0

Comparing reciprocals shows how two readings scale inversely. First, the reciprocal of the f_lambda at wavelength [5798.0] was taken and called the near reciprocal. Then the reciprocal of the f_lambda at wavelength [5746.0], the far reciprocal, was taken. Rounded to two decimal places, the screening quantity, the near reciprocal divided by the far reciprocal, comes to 1.09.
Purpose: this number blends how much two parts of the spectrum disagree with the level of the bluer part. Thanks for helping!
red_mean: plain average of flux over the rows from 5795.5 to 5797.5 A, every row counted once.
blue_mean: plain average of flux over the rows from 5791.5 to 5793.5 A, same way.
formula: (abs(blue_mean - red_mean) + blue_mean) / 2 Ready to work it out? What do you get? 11.5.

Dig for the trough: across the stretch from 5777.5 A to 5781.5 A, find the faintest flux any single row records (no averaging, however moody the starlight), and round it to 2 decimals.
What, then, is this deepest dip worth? 20.05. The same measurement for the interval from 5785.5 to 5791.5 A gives 20.17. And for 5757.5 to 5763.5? 19.80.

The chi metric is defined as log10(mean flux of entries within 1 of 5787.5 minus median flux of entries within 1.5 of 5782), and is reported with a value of -0.1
